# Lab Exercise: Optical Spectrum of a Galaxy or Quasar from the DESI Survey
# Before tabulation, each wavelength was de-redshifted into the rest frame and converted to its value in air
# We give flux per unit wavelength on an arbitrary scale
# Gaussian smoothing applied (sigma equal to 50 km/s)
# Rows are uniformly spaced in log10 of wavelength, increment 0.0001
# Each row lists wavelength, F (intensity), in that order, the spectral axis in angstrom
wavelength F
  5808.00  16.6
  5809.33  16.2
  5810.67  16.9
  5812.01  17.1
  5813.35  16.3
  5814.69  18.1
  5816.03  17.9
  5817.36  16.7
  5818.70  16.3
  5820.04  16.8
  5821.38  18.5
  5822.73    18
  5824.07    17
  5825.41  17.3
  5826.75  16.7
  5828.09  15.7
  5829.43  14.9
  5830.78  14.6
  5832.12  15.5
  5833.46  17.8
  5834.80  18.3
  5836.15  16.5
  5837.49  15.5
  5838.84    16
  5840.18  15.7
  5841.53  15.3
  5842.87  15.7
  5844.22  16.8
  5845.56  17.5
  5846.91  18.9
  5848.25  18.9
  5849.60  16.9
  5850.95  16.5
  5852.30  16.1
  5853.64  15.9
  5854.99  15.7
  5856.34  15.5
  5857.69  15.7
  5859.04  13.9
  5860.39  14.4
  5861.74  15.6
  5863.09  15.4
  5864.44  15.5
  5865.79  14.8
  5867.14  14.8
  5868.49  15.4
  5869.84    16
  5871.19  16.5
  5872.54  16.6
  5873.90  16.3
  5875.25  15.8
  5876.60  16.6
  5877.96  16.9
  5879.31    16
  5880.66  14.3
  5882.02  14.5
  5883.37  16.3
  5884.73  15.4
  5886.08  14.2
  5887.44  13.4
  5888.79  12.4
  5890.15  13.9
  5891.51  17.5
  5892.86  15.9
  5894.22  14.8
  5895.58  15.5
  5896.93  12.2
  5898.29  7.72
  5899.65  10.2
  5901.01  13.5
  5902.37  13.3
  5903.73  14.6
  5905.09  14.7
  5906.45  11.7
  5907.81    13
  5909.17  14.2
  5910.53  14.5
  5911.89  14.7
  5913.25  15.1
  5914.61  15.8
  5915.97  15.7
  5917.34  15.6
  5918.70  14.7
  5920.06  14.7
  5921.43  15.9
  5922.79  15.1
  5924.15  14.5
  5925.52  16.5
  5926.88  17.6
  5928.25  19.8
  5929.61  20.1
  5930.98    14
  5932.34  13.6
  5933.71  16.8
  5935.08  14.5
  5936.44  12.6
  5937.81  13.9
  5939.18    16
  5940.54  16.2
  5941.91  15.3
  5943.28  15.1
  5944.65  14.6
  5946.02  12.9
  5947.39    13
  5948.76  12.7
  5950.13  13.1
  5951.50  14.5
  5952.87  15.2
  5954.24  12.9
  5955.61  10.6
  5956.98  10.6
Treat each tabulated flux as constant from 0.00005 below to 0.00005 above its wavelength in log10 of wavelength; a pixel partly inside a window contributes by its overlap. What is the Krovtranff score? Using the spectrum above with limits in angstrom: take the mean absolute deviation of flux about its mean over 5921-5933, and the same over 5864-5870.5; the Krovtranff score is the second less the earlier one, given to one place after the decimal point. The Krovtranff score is -1.5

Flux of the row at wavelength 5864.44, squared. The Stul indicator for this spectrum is 240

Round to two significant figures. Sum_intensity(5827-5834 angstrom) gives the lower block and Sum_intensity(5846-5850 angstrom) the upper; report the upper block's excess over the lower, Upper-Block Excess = -24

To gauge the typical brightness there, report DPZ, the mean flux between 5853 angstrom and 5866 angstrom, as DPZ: 15.2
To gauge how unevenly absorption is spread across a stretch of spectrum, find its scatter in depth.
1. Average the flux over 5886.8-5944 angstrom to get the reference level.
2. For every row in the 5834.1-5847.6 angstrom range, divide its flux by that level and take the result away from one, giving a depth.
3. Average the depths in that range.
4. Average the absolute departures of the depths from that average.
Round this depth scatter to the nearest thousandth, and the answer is 0.068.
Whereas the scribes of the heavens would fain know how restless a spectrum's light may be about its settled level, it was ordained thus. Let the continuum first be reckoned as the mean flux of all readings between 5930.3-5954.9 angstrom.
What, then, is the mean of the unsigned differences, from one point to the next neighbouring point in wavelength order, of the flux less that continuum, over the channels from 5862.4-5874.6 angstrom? 0.36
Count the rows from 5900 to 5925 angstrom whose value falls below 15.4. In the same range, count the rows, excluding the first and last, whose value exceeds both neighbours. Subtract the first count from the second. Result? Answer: -11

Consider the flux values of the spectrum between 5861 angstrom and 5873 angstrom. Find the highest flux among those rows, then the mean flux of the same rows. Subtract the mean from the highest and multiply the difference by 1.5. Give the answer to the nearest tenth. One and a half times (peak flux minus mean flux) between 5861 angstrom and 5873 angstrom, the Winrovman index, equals 1.5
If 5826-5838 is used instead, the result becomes 3.2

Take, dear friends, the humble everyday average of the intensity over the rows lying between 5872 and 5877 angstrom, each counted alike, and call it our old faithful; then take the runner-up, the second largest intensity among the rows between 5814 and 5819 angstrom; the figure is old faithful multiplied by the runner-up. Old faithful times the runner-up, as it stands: 292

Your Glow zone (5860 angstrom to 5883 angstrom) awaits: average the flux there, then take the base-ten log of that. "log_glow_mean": 1.19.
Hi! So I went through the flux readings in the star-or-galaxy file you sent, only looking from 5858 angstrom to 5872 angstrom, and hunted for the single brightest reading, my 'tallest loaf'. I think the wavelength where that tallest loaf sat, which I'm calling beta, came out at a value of 5871.19 angstrom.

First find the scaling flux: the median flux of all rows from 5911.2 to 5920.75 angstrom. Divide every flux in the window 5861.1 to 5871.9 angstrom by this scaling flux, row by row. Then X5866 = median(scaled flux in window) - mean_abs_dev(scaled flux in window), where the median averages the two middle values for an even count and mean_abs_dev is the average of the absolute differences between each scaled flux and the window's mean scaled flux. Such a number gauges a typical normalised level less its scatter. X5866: 1.00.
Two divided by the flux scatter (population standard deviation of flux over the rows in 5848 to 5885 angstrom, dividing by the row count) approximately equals 2.0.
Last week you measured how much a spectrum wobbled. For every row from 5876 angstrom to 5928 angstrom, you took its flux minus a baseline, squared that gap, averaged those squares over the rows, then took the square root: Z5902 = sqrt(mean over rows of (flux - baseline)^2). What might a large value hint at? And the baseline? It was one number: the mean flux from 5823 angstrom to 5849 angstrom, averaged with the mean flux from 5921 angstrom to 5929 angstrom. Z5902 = 2.8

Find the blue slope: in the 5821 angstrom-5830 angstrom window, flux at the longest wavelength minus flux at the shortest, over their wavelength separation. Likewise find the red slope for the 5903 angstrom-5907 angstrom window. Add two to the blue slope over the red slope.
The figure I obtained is 2.42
